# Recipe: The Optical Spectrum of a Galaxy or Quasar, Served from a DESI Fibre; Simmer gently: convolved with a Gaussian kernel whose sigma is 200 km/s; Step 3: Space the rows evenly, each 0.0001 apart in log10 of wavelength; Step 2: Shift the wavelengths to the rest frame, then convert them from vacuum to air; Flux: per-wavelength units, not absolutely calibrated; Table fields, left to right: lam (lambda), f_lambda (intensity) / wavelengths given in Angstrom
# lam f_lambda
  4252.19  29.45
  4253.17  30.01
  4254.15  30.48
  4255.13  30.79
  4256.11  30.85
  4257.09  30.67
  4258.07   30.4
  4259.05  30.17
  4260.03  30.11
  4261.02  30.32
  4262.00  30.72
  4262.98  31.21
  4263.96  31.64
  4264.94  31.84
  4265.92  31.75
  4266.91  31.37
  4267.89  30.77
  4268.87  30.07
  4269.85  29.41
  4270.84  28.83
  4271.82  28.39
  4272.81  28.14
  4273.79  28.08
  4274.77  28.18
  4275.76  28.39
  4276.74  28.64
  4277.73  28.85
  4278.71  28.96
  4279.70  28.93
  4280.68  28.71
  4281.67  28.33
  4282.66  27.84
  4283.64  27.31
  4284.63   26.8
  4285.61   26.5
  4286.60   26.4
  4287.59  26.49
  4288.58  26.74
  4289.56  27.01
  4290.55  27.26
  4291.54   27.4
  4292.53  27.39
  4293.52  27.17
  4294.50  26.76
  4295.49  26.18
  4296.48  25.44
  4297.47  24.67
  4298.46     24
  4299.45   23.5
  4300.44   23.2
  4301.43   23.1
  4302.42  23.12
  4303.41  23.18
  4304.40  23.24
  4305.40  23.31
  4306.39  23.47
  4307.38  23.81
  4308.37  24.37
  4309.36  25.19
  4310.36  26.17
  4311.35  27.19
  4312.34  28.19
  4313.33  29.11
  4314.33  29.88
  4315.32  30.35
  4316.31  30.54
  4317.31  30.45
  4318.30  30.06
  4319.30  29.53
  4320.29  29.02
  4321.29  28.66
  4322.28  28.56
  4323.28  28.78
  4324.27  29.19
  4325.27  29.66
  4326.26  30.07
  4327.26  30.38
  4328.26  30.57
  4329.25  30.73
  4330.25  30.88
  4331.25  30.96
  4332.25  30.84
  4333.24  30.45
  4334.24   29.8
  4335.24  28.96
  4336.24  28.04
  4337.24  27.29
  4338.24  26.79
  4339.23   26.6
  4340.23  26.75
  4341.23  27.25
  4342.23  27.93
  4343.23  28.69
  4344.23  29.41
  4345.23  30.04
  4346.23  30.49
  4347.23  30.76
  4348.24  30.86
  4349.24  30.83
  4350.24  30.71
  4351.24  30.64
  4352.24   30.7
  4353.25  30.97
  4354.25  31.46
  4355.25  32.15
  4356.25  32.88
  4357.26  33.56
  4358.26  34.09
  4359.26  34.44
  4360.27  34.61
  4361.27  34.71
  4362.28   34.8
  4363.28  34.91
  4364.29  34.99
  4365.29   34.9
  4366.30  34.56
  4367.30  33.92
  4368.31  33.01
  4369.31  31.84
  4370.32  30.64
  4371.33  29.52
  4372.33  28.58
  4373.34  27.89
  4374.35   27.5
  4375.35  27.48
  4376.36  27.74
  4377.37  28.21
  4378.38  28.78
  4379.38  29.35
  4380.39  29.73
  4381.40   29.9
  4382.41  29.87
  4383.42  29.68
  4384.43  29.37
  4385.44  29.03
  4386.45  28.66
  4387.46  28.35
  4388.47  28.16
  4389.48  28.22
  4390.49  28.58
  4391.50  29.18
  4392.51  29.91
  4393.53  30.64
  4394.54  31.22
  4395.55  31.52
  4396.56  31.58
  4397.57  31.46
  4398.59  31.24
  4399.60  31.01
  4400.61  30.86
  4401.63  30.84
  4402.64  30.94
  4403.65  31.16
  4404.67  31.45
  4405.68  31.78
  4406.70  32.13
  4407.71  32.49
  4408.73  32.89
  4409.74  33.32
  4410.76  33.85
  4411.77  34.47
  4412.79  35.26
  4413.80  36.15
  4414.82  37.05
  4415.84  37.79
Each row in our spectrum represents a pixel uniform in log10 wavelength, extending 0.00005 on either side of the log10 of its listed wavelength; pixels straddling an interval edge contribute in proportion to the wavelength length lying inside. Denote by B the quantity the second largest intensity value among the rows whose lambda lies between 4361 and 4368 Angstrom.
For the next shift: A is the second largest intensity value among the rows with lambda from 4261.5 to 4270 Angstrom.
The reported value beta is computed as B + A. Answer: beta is 66.7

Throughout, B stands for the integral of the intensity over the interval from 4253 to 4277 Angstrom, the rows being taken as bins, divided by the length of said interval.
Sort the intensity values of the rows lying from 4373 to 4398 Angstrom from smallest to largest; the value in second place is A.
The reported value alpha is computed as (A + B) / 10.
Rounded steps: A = 27.5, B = 30.1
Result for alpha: 5.76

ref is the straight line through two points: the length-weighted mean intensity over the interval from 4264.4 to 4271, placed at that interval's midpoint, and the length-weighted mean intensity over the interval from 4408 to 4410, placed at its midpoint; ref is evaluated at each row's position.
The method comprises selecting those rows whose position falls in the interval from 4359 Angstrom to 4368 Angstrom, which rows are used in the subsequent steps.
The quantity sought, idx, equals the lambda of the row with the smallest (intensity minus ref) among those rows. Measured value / 4367.30 Angstrom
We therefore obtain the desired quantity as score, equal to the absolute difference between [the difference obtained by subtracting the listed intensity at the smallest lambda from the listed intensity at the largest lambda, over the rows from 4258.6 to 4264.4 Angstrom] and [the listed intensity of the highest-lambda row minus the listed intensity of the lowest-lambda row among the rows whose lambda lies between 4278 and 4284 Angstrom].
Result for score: 3.1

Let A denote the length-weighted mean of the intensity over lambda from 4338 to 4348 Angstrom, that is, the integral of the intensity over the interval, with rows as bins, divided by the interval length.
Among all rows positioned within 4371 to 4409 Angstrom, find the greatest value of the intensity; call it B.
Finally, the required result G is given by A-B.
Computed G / -4.3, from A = 28.6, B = 32.89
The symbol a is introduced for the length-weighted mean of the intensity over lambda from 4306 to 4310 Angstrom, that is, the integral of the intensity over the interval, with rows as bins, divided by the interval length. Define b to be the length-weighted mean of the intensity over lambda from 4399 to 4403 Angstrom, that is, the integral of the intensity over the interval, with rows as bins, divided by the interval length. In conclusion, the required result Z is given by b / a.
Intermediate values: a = 24.3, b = 30.9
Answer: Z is 1.27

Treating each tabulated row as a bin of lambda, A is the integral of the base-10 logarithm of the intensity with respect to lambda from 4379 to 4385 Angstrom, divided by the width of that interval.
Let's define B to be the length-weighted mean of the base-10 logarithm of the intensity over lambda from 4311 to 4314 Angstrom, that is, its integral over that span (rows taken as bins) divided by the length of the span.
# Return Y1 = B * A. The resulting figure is 2.13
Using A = 1.47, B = 1.45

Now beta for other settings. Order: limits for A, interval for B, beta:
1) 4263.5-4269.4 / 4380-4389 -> 61.6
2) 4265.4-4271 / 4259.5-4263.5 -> 62.1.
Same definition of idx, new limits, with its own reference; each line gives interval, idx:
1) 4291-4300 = 4299.45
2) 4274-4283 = 4282.66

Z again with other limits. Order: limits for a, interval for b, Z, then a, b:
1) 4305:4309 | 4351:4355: 1.30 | 23.8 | 31.0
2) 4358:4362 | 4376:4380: 0.83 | 34.5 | 28.6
